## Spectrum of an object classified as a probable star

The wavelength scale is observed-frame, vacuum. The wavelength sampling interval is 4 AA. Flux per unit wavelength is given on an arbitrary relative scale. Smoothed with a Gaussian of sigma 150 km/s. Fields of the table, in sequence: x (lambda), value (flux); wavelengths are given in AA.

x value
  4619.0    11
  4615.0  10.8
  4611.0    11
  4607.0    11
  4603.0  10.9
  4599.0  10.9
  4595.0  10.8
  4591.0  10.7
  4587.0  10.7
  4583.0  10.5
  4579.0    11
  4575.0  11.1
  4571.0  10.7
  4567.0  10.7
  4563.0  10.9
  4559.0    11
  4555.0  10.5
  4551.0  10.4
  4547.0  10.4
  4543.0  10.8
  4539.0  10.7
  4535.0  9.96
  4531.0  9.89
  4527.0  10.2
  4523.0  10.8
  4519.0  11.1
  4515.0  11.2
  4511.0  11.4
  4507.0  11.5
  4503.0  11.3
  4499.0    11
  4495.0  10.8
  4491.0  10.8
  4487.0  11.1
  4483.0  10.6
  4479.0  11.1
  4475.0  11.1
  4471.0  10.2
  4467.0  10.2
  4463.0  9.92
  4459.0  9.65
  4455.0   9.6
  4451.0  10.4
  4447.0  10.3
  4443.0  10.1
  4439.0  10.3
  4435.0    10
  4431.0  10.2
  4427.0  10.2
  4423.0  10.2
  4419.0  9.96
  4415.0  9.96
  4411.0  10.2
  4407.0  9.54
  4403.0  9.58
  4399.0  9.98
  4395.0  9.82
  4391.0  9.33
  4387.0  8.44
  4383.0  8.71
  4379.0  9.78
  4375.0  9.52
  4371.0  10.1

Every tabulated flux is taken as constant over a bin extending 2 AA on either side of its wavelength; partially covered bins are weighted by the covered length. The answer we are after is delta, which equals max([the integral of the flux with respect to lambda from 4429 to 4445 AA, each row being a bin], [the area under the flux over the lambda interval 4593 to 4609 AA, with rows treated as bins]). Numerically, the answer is 174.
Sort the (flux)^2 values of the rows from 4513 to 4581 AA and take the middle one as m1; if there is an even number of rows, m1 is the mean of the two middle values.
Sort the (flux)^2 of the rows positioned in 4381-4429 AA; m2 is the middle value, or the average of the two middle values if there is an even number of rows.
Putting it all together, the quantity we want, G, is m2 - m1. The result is -17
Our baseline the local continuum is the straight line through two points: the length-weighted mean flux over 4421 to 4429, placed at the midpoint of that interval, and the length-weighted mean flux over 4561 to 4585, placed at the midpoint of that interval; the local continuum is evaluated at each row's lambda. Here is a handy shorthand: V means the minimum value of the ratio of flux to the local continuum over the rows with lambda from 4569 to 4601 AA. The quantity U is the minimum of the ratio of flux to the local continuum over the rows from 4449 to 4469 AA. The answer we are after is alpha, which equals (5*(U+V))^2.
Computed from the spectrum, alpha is 90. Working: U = 0.93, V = 0.967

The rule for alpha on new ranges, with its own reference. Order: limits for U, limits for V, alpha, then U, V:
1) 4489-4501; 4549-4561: 100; 1.03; 0.970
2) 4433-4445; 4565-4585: 94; 0.98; 0.967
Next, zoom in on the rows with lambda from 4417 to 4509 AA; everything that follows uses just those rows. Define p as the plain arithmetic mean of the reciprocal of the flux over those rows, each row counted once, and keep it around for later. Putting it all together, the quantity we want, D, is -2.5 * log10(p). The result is 2.55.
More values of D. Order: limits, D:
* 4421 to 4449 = 2.52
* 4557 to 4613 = 2.59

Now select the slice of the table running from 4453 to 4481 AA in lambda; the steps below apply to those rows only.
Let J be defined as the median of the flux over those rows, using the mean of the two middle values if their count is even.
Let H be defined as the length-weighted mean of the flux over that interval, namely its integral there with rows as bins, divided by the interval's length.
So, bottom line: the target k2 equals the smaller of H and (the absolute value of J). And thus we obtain 10.2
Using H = 10.3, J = 10.2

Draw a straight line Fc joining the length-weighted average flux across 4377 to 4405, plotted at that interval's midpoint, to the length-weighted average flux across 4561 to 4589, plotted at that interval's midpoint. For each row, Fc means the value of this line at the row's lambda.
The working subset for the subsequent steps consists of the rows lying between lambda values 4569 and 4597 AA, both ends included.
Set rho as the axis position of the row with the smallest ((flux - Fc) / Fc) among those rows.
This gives 4583.0 AA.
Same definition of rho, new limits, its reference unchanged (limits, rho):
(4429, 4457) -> 4455.0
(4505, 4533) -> 4531.0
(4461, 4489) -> 4463.0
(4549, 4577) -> 4551.0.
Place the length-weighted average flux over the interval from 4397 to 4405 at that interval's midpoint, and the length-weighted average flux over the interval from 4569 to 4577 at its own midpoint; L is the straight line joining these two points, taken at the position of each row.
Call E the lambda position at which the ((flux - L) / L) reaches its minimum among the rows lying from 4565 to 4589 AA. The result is 4583.0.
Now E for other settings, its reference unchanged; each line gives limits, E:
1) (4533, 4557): 4535.0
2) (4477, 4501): 4483.0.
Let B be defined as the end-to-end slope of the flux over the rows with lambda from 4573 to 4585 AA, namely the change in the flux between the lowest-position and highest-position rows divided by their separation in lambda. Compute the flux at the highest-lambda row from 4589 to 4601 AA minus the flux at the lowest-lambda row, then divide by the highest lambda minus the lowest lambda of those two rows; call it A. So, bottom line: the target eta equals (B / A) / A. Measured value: -120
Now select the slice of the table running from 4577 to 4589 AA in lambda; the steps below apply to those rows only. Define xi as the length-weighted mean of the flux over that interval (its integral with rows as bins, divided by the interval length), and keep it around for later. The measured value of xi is 10.7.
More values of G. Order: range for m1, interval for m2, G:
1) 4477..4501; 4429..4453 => -14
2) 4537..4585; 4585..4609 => 3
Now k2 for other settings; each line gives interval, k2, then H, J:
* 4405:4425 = 10.0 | 10.0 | 10.0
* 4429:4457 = 10.1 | 10.1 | 10.2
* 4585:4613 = 10.9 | 10.9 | 10.9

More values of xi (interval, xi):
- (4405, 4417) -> 9.9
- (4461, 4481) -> 10.5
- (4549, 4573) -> 10.7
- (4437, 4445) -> 10.2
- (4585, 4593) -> 10.7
